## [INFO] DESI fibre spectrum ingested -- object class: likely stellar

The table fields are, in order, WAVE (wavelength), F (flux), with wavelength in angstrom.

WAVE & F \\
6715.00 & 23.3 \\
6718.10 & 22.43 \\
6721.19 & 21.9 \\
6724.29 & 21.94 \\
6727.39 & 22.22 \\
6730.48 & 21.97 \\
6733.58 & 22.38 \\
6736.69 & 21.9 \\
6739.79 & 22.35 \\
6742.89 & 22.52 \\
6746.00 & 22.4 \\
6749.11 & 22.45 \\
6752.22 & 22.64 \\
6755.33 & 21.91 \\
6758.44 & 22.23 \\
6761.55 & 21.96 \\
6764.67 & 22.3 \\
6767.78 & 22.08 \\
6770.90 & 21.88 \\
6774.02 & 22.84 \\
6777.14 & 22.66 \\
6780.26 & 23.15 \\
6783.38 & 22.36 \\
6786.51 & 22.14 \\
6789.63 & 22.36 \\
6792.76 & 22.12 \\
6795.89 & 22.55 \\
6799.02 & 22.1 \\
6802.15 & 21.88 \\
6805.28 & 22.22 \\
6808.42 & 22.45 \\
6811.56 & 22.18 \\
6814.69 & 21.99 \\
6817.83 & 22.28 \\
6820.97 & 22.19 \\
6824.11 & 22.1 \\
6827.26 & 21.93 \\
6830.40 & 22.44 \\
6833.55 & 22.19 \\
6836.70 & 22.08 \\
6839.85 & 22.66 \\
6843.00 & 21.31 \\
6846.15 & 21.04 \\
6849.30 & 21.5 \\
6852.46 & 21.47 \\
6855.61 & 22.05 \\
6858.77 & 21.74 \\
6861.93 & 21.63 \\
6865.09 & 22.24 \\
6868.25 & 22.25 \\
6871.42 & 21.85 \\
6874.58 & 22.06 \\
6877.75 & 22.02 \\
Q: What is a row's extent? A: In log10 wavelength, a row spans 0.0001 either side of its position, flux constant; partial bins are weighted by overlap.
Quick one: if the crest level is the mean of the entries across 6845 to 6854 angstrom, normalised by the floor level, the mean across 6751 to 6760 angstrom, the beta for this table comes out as 0.96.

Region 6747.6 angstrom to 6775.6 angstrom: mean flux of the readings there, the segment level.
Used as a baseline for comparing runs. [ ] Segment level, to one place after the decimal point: 22.3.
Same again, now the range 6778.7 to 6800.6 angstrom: 22.4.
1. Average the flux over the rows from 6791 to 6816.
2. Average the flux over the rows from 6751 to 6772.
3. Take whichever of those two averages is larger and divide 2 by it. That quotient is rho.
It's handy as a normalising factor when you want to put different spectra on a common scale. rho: 0.0901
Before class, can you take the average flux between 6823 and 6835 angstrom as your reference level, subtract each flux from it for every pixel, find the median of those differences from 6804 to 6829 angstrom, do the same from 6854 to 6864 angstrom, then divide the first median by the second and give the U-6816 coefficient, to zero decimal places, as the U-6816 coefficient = 0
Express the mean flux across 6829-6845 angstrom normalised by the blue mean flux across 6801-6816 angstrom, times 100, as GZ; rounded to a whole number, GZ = 100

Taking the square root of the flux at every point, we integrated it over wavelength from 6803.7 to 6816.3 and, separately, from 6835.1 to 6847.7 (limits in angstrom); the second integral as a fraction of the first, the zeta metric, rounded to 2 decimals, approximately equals 0.99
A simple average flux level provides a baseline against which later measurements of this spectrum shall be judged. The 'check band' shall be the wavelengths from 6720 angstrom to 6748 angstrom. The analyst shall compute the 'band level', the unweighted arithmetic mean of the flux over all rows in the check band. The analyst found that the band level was 22.2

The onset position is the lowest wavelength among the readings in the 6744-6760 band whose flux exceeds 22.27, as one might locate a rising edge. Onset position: 6746.00 angstrom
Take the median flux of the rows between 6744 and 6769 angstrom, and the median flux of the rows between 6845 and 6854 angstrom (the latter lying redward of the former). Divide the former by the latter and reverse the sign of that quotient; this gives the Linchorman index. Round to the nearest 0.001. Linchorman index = -1.037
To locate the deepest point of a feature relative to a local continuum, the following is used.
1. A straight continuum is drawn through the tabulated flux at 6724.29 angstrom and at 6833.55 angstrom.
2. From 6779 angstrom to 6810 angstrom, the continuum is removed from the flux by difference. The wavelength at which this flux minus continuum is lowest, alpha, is 6802.15 angstrom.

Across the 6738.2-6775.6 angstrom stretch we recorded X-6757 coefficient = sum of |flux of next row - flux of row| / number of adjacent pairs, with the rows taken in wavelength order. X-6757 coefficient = 0.32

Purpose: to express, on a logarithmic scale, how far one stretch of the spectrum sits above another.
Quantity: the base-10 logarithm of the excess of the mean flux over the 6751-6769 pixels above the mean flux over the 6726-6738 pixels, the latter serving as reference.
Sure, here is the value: -1.2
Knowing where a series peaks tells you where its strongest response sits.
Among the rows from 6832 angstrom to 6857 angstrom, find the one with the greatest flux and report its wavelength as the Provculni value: 6839.85 angstrom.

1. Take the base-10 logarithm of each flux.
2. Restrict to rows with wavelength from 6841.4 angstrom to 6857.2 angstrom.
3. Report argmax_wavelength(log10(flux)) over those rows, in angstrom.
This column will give 6855.61 angstrom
